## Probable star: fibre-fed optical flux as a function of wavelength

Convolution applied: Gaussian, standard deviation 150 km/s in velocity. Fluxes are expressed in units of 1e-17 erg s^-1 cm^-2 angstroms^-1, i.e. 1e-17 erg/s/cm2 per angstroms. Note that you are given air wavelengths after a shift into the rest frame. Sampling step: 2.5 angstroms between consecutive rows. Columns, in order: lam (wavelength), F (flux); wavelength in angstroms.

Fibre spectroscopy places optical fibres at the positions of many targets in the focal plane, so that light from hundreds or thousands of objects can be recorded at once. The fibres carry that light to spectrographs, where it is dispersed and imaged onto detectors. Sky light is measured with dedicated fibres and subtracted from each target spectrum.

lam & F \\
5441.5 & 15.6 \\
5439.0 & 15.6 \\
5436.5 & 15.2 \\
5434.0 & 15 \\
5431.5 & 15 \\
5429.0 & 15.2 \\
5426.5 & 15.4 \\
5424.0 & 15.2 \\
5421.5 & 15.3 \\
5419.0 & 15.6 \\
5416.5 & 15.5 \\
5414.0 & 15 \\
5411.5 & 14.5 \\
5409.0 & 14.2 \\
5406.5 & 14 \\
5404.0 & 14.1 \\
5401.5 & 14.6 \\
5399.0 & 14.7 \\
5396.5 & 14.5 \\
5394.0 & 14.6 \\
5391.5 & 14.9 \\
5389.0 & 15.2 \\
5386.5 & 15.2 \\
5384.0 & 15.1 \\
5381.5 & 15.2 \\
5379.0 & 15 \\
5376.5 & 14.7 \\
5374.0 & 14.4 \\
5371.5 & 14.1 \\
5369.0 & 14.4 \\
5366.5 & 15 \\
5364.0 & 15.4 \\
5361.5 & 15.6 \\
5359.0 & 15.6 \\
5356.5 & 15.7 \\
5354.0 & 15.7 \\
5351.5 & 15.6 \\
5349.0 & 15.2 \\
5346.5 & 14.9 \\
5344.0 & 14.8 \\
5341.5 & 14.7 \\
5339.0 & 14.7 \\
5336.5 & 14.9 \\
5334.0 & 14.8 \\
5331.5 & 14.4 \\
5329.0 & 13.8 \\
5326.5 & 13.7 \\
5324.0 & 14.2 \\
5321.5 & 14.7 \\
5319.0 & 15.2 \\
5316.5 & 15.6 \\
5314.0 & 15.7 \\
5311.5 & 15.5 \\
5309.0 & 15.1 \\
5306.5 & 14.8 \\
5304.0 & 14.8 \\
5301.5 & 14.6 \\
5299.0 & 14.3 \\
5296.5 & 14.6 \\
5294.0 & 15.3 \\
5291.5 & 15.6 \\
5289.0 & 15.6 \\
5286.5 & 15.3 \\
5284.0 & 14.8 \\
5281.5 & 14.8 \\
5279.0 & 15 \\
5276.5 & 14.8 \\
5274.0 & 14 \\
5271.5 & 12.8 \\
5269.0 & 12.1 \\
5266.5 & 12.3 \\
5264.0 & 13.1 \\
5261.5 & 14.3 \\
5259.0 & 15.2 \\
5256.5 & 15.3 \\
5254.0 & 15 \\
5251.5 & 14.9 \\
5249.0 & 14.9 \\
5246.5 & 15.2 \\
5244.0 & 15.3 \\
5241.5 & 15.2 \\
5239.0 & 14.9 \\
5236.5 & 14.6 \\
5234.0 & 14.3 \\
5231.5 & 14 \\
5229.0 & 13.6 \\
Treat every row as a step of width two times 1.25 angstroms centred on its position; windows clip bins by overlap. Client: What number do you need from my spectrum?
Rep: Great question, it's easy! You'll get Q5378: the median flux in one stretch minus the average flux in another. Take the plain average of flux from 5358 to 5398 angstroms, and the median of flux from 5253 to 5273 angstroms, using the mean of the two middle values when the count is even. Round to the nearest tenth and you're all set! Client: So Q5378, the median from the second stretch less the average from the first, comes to -1.2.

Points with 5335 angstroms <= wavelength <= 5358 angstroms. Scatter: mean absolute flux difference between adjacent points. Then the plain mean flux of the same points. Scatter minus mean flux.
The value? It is -15.0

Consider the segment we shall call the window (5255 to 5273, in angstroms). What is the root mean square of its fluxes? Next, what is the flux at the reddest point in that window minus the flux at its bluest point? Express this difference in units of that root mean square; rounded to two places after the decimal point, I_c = -0.18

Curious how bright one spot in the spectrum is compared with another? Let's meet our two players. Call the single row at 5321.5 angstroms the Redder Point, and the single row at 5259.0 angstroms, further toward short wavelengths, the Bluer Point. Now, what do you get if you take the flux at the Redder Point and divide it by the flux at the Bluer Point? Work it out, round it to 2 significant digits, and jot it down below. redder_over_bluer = 0.97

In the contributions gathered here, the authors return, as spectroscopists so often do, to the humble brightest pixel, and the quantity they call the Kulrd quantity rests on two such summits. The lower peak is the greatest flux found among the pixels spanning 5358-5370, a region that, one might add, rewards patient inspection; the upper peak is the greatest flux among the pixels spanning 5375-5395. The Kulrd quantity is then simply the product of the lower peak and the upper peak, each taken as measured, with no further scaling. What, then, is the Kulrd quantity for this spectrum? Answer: 237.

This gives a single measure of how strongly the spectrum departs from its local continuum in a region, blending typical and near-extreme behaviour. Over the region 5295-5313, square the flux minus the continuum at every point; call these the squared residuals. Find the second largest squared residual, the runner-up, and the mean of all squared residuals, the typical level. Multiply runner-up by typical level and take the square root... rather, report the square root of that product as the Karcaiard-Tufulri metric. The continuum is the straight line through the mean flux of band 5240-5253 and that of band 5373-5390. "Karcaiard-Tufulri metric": 0.20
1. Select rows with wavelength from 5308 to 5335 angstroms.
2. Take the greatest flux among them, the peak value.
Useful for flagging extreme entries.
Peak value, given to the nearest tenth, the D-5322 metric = 15.7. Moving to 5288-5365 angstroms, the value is 15.7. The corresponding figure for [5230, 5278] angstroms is 15.3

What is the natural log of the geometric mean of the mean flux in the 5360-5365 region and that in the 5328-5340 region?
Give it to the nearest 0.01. 2.71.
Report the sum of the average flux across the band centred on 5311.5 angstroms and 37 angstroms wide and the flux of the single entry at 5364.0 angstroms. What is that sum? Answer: 30.2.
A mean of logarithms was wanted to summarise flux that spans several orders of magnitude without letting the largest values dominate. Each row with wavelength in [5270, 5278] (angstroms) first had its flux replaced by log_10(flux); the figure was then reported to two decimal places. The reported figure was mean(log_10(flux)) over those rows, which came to 1.14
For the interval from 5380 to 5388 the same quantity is 1.18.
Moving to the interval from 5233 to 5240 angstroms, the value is 1.16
